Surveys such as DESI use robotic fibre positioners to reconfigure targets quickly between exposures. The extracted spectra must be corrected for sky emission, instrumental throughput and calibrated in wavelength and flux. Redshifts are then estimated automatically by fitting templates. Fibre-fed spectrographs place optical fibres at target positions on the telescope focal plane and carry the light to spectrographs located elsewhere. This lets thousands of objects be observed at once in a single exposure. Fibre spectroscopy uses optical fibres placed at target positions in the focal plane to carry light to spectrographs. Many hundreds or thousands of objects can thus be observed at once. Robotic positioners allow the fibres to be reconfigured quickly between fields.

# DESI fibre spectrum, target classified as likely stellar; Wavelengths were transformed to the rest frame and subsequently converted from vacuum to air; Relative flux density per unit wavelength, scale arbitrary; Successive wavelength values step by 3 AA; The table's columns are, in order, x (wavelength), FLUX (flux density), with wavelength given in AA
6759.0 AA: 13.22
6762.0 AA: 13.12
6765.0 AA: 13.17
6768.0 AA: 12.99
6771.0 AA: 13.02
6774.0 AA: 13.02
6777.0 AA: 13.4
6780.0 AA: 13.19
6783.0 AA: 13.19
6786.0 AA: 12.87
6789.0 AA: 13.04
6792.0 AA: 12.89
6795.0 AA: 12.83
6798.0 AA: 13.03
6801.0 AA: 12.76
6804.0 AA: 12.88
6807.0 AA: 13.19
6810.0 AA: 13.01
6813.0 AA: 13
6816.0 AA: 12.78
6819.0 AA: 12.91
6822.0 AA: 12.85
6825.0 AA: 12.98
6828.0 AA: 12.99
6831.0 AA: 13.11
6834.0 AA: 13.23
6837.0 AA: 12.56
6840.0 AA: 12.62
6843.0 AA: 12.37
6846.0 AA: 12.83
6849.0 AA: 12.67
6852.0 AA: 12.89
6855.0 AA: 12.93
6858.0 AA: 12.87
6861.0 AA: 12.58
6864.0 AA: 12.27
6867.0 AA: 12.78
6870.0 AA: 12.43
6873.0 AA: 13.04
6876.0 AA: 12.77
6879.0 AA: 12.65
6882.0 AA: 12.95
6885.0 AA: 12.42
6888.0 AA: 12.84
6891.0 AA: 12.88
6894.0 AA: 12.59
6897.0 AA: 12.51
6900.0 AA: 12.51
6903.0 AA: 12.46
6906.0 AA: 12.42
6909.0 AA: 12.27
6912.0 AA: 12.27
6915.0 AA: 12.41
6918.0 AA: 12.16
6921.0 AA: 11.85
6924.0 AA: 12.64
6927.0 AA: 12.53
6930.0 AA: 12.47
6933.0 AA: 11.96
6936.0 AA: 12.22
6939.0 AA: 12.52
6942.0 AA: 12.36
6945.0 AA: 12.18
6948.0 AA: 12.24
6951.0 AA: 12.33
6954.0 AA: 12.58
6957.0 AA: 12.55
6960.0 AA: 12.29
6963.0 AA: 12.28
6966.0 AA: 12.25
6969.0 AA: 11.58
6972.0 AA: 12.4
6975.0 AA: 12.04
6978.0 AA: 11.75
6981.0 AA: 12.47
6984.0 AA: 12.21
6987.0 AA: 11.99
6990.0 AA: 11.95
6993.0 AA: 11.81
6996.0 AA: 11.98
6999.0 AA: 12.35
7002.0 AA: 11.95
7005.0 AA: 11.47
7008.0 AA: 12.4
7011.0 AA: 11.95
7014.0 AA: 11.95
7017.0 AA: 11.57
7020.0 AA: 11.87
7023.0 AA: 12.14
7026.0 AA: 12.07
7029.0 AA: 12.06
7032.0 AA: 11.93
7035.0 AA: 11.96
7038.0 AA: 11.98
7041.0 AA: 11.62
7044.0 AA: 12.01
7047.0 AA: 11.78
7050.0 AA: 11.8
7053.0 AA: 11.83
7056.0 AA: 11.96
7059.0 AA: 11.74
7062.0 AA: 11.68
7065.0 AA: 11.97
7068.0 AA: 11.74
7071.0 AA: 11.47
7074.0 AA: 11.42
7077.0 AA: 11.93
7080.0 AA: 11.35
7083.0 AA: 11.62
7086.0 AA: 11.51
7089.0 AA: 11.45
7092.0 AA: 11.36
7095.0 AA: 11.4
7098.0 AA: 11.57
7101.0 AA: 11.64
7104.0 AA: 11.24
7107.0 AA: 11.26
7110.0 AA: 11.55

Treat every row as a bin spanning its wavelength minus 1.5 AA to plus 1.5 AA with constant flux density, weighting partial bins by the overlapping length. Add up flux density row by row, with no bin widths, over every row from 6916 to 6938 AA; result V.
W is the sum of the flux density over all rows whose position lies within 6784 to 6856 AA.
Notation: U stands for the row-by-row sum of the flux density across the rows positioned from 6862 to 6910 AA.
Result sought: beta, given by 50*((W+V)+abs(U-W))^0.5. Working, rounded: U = 202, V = 86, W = 309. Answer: 1121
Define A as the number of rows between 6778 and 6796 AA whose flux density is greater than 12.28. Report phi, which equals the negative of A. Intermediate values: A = 6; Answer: -6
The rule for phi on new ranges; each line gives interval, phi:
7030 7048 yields 0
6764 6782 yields -6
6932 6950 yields -2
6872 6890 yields -6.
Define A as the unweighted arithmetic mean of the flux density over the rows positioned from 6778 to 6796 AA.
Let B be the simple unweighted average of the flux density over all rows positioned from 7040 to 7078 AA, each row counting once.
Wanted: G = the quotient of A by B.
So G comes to 1.11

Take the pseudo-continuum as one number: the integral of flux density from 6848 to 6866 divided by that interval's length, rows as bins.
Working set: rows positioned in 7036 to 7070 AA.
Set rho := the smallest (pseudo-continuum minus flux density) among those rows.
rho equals 0.7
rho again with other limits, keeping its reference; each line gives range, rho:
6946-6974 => 0.1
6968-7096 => 0.2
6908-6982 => 0.1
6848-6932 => -0.3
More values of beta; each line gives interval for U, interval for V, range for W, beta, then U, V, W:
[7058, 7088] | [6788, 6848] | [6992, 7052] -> 1244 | 116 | 258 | 239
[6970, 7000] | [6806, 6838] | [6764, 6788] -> 812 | 121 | 143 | 105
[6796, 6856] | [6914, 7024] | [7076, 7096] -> 1330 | 258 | 450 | 81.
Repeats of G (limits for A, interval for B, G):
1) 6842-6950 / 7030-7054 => 1.06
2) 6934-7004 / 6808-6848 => 0.95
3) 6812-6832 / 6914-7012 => 1.06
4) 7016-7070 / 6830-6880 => 0.93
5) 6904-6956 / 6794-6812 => 0.95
